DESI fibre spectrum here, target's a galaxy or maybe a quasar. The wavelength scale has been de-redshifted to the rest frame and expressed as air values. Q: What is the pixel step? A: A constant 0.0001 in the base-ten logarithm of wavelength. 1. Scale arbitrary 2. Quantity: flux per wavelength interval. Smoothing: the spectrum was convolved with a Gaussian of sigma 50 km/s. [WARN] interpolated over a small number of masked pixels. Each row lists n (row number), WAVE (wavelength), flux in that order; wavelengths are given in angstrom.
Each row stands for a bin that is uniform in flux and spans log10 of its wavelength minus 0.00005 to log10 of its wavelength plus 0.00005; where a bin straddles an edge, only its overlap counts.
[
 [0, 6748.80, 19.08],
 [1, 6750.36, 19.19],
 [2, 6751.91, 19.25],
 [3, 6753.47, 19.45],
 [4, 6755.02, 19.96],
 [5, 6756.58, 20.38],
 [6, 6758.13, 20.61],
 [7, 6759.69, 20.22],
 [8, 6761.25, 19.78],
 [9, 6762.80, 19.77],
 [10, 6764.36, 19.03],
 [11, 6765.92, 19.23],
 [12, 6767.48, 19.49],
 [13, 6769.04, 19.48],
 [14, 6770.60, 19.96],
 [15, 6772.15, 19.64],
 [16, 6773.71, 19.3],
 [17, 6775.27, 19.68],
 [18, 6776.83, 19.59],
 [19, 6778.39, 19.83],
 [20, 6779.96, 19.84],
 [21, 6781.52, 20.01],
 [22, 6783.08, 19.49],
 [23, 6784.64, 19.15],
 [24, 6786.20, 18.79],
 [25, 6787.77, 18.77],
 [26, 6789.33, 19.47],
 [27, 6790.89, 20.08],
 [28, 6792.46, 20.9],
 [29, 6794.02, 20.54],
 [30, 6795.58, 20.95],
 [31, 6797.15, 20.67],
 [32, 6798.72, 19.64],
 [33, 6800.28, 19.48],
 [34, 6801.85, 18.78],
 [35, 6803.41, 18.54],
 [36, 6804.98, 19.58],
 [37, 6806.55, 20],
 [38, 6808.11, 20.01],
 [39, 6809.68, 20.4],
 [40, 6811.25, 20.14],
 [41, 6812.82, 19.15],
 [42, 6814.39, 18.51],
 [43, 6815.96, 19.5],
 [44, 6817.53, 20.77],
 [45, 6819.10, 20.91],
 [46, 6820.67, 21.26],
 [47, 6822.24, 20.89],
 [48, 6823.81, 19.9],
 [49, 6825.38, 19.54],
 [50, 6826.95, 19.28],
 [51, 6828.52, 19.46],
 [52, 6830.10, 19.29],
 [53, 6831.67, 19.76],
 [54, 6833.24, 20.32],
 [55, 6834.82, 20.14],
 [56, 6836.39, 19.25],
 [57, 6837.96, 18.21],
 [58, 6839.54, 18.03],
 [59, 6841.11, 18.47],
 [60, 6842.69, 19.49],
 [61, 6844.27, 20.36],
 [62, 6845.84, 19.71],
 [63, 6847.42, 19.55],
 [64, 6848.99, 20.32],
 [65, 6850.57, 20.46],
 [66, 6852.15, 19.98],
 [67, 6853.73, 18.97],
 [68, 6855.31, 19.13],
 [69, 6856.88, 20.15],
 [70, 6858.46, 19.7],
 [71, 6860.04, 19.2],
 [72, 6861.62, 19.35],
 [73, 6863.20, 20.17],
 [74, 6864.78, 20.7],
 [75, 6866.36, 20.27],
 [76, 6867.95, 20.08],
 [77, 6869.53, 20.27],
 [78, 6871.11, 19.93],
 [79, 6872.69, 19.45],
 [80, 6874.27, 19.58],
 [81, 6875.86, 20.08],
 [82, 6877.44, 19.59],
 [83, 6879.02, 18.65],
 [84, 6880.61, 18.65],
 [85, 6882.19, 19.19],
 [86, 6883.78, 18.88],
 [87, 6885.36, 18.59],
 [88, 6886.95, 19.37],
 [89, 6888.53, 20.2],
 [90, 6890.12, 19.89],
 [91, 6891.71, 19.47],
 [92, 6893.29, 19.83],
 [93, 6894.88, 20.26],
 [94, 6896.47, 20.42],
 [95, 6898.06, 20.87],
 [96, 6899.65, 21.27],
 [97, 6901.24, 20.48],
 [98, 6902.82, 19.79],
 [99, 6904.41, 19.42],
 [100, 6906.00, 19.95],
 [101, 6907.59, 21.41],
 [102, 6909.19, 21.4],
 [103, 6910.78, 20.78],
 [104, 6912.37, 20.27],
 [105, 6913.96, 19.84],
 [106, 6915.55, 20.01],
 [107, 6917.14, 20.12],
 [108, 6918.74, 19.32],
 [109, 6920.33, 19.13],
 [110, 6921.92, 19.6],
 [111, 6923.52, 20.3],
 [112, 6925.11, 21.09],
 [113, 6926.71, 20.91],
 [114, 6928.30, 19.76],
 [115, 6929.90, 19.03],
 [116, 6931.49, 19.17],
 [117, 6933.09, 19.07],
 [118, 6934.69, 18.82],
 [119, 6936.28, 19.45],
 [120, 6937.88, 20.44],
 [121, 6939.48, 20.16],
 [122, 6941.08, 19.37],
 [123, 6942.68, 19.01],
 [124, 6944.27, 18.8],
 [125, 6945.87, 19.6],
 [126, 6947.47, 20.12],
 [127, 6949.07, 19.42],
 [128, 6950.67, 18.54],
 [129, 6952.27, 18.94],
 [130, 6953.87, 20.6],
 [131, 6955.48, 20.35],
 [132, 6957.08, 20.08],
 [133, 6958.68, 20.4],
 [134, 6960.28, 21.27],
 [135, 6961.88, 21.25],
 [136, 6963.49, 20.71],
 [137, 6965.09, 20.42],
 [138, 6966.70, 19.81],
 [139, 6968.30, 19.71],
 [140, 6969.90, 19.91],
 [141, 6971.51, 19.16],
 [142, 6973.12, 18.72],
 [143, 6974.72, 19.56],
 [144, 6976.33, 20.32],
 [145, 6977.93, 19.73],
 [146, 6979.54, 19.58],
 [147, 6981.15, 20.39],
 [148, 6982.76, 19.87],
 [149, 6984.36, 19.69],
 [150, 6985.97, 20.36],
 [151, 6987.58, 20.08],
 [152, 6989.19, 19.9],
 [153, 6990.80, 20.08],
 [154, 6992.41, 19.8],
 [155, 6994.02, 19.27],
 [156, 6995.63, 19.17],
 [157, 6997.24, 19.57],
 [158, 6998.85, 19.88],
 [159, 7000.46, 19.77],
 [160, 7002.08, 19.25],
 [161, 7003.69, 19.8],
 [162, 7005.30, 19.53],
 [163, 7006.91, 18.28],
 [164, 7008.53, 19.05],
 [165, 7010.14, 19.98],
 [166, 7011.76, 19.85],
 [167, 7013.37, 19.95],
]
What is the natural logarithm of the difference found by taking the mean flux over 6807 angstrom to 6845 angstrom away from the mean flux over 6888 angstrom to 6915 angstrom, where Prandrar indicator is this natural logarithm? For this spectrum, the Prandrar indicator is -0.5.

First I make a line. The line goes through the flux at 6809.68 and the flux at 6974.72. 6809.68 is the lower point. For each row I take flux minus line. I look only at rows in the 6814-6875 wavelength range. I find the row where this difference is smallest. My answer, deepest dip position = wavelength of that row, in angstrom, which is 6839.54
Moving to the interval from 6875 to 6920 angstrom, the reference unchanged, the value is 6885.36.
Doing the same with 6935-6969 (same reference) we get 6950.67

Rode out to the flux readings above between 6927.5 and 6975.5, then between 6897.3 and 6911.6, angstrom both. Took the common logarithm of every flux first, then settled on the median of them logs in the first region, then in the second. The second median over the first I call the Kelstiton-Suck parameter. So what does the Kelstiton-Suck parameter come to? 1.02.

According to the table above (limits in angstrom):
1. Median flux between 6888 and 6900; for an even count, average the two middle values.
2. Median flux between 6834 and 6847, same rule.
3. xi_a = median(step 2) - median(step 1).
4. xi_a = -0.9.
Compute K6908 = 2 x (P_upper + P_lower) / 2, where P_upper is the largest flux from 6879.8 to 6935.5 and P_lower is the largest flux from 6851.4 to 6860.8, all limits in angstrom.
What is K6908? 41.6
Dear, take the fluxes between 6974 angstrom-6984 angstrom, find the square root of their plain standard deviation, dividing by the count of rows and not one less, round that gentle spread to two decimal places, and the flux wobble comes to 0.58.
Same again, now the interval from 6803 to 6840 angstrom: 0.91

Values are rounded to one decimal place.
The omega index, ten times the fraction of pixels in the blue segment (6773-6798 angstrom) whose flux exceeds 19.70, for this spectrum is 5.0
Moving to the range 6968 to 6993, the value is 6.9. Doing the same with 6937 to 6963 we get 5.6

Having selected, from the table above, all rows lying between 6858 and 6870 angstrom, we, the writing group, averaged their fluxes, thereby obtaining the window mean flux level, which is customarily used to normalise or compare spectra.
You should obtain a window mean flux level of 20.0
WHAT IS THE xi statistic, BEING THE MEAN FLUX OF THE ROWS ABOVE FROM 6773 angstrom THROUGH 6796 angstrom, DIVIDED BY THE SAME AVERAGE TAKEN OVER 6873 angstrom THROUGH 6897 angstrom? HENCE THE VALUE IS 1.01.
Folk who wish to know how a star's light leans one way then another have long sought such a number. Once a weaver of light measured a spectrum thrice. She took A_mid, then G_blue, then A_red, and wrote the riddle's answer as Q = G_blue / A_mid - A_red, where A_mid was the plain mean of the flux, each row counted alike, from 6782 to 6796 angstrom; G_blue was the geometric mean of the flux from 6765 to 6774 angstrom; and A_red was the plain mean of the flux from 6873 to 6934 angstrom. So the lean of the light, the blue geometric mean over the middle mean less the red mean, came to -18.9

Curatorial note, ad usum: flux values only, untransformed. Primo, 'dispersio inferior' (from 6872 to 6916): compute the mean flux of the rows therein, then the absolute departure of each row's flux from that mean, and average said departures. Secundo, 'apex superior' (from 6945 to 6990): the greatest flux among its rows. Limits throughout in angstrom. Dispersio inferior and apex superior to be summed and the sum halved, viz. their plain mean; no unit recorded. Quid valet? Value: 10.94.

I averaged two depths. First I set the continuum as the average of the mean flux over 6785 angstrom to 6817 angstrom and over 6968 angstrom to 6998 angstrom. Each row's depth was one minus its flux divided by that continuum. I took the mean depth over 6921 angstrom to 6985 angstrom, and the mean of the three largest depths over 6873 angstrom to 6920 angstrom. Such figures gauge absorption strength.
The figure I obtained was 0.025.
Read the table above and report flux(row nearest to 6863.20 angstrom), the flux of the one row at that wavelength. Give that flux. 20.17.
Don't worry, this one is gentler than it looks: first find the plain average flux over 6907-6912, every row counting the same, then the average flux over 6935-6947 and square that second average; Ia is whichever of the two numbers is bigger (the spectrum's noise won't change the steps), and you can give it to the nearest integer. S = 382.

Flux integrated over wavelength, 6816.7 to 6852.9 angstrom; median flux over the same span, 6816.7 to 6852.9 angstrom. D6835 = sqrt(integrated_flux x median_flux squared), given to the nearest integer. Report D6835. 529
